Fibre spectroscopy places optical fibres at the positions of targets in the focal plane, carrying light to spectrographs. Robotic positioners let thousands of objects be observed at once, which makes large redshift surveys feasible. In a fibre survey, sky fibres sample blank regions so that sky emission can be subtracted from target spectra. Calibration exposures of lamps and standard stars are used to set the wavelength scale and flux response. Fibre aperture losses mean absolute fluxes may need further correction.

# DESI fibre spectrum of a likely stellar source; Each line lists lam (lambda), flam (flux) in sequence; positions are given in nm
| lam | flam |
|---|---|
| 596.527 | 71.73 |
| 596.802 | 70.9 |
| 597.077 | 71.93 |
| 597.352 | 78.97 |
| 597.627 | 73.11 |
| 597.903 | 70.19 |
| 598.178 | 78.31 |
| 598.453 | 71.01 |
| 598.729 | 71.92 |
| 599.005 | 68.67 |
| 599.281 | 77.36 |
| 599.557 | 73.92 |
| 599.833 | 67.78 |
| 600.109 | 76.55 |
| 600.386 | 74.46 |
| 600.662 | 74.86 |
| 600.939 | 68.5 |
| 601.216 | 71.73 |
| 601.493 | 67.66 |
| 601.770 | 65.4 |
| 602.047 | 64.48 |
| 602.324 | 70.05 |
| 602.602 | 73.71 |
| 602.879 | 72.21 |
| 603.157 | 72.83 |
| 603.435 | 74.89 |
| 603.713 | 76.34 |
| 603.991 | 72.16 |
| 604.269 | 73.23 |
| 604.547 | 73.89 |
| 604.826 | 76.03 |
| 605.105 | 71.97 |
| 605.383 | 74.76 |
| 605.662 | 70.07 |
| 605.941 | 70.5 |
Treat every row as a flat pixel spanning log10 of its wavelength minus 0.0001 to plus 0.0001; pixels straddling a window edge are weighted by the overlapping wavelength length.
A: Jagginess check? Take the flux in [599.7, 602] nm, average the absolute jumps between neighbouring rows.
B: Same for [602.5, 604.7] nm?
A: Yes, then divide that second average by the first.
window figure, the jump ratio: 0.42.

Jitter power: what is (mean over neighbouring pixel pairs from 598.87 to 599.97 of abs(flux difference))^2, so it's 37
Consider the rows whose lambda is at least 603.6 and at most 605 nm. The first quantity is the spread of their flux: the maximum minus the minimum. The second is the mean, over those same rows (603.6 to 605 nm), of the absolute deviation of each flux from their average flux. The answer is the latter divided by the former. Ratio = 0.355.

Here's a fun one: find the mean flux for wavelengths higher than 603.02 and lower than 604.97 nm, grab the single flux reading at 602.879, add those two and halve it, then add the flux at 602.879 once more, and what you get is 145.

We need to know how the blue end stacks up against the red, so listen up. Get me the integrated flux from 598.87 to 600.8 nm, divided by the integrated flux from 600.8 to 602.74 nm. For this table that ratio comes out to 1.06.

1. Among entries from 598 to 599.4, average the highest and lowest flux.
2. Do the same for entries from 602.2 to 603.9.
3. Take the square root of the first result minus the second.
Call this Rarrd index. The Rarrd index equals 0.54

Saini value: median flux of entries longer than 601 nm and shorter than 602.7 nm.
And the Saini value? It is 68.9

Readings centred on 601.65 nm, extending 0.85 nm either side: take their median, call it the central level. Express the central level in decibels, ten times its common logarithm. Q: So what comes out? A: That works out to 18.3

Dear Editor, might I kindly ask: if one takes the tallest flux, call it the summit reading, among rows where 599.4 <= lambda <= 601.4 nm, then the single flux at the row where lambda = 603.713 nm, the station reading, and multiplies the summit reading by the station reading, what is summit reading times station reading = 5844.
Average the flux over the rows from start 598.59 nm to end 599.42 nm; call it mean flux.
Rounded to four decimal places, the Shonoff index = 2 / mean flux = 0.0275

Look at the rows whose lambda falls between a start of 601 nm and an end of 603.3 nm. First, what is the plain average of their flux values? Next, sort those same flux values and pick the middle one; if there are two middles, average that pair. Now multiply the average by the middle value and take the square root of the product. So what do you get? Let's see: 70.3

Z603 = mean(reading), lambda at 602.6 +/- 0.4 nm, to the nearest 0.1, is 72.0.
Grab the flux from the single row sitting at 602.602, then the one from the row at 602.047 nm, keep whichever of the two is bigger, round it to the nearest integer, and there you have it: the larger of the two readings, 74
